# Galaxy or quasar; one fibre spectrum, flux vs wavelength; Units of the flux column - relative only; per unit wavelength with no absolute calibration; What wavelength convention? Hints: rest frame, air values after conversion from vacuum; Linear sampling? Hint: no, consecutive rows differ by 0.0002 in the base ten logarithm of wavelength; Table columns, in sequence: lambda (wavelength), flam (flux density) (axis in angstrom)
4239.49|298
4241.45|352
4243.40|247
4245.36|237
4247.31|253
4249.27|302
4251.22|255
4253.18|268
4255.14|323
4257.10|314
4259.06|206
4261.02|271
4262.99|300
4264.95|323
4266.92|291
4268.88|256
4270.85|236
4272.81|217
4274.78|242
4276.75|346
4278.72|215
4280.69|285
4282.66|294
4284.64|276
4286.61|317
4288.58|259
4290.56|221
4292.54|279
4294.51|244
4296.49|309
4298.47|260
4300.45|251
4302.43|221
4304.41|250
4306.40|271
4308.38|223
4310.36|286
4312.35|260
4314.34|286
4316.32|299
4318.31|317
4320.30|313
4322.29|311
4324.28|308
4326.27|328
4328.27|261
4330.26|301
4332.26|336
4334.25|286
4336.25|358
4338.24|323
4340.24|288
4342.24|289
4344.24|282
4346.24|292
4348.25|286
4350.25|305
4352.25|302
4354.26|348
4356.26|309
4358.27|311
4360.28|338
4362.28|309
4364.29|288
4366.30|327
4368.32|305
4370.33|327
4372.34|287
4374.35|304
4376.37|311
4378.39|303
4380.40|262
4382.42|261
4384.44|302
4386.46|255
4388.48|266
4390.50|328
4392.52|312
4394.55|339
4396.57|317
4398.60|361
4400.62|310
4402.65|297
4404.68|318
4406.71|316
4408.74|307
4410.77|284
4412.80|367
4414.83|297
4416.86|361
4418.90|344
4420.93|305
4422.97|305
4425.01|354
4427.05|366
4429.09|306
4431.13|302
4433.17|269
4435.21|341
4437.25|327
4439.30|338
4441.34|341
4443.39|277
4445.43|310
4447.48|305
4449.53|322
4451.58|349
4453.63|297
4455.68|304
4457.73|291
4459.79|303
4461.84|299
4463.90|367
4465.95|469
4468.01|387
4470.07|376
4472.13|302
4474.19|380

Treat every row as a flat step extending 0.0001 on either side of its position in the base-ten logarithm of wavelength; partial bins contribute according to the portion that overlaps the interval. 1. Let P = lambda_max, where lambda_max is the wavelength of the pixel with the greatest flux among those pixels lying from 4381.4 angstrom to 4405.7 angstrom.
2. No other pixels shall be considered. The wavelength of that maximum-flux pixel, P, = 4398.60 angstrom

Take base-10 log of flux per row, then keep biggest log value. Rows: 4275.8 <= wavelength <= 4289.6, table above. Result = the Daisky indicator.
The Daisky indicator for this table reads 2.539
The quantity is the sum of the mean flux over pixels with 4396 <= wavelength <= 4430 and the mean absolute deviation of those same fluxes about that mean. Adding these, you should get 349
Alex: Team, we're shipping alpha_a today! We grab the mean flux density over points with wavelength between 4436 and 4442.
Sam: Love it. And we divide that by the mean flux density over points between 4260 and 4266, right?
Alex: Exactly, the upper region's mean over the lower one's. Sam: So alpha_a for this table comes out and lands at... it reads 1.13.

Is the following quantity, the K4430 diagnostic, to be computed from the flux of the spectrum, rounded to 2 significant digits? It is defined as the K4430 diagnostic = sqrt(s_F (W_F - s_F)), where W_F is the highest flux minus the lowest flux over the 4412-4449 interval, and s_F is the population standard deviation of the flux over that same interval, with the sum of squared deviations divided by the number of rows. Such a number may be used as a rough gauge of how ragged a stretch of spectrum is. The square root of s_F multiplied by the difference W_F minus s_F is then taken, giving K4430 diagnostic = 45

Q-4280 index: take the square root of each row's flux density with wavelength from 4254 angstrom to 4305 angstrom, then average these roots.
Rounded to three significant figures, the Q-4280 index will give 16.4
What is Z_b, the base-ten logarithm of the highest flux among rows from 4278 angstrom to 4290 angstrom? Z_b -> 2.50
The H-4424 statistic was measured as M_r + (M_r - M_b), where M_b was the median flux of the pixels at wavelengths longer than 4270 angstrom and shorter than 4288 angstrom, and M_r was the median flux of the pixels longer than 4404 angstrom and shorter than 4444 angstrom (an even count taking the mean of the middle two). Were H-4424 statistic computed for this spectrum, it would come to 358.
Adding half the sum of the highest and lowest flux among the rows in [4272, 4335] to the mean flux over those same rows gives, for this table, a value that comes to 558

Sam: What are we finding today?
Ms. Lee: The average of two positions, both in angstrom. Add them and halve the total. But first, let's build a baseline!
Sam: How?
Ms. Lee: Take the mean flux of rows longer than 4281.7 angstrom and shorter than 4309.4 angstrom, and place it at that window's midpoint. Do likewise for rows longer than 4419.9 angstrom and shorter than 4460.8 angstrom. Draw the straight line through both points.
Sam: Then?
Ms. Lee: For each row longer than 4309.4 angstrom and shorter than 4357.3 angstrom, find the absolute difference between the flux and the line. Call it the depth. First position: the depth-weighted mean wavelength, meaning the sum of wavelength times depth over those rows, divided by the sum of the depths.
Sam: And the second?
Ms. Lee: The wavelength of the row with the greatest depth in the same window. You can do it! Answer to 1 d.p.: 4334.4 angstrom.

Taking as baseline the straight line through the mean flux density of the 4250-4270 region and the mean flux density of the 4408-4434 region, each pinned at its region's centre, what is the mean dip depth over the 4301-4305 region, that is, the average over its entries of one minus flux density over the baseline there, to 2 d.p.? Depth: 0.19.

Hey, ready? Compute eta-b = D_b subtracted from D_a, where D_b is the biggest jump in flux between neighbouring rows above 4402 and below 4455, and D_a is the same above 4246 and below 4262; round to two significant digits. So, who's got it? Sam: 25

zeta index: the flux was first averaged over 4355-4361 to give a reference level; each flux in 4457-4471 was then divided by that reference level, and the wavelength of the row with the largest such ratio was 4465.95 angstrom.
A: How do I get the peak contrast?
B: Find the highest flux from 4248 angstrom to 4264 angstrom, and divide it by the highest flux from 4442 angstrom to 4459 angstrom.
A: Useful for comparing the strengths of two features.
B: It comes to 0.93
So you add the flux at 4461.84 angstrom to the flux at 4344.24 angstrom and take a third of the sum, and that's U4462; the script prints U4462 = 194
